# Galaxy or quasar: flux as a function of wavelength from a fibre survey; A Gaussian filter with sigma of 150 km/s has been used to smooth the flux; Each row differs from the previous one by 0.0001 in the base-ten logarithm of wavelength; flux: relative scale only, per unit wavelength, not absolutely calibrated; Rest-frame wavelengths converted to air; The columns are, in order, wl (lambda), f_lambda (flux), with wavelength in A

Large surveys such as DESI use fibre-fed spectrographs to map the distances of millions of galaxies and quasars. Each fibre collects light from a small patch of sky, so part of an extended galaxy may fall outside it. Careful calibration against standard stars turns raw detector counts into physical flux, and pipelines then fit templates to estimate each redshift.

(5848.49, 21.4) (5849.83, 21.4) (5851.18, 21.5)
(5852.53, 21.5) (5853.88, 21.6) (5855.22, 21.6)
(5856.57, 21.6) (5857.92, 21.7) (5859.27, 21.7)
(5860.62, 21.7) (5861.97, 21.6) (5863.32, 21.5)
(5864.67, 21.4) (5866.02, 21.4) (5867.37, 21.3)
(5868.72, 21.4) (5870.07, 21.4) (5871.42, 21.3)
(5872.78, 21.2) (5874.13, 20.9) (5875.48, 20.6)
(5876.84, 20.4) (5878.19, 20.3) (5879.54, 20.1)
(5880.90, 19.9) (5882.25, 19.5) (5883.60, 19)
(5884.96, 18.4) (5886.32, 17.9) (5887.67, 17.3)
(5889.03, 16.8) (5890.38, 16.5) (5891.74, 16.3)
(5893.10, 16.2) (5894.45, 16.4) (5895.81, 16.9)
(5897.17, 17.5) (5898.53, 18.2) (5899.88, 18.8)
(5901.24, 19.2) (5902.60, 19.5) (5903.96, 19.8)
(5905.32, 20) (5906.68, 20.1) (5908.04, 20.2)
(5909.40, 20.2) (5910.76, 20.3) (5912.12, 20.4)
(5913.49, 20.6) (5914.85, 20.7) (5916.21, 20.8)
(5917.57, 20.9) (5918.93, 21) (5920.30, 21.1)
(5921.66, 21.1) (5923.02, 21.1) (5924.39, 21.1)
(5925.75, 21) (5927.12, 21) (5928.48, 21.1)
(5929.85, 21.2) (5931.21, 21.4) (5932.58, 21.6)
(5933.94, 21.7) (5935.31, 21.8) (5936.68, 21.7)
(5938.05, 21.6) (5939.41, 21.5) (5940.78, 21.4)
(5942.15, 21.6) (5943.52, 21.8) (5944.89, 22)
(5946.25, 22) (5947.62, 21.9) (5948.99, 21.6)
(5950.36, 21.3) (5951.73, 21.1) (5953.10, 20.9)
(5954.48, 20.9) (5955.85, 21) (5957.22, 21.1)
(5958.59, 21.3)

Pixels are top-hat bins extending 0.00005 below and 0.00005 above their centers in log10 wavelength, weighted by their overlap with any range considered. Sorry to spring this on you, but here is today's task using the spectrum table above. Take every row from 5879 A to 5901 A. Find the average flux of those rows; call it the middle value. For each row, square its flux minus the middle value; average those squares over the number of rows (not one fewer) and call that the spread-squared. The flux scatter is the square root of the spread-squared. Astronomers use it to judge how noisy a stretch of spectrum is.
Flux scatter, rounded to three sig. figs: 1.28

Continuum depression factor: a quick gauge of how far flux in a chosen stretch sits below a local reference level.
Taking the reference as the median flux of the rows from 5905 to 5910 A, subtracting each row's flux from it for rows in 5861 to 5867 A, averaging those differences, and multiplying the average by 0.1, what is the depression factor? -0.13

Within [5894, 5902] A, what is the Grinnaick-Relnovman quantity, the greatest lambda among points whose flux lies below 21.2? 5901.24 A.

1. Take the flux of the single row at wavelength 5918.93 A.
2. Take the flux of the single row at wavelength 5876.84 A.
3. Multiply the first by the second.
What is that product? 428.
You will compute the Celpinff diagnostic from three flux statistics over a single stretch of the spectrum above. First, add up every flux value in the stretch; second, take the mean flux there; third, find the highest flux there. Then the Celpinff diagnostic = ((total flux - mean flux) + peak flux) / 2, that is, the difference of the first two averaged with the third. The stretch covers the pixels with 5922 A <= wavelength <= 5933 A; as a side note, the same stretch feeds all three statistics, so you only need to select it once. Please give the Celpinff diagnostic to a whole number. 85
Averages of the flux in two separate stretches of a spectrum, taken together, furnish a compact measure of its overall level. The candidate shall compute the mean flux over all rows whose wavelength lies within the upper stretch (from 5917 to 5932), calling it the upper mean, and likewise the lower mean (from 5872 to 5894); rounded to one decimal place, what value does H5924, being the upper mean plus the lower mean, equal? 39.9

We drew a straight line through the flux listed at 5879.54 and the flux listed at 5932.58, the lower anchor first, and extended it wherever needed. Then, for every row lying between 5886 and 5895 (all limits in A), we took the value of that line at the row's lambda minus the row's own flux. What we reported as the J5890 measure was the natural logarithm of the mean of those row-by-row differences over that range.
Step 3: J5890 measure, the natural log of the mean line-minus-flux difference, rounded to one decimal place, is 1.3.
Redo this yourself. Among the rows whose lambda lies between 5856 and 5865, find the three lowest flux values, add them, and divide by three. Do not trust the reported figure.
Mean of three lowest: 21.5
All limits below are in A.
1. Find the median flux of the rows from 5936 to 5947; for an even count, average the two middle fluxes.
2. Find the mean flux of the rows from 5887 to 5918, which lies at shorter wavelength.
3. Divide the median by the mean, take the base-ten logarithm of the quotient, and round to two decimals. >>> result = 0.06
